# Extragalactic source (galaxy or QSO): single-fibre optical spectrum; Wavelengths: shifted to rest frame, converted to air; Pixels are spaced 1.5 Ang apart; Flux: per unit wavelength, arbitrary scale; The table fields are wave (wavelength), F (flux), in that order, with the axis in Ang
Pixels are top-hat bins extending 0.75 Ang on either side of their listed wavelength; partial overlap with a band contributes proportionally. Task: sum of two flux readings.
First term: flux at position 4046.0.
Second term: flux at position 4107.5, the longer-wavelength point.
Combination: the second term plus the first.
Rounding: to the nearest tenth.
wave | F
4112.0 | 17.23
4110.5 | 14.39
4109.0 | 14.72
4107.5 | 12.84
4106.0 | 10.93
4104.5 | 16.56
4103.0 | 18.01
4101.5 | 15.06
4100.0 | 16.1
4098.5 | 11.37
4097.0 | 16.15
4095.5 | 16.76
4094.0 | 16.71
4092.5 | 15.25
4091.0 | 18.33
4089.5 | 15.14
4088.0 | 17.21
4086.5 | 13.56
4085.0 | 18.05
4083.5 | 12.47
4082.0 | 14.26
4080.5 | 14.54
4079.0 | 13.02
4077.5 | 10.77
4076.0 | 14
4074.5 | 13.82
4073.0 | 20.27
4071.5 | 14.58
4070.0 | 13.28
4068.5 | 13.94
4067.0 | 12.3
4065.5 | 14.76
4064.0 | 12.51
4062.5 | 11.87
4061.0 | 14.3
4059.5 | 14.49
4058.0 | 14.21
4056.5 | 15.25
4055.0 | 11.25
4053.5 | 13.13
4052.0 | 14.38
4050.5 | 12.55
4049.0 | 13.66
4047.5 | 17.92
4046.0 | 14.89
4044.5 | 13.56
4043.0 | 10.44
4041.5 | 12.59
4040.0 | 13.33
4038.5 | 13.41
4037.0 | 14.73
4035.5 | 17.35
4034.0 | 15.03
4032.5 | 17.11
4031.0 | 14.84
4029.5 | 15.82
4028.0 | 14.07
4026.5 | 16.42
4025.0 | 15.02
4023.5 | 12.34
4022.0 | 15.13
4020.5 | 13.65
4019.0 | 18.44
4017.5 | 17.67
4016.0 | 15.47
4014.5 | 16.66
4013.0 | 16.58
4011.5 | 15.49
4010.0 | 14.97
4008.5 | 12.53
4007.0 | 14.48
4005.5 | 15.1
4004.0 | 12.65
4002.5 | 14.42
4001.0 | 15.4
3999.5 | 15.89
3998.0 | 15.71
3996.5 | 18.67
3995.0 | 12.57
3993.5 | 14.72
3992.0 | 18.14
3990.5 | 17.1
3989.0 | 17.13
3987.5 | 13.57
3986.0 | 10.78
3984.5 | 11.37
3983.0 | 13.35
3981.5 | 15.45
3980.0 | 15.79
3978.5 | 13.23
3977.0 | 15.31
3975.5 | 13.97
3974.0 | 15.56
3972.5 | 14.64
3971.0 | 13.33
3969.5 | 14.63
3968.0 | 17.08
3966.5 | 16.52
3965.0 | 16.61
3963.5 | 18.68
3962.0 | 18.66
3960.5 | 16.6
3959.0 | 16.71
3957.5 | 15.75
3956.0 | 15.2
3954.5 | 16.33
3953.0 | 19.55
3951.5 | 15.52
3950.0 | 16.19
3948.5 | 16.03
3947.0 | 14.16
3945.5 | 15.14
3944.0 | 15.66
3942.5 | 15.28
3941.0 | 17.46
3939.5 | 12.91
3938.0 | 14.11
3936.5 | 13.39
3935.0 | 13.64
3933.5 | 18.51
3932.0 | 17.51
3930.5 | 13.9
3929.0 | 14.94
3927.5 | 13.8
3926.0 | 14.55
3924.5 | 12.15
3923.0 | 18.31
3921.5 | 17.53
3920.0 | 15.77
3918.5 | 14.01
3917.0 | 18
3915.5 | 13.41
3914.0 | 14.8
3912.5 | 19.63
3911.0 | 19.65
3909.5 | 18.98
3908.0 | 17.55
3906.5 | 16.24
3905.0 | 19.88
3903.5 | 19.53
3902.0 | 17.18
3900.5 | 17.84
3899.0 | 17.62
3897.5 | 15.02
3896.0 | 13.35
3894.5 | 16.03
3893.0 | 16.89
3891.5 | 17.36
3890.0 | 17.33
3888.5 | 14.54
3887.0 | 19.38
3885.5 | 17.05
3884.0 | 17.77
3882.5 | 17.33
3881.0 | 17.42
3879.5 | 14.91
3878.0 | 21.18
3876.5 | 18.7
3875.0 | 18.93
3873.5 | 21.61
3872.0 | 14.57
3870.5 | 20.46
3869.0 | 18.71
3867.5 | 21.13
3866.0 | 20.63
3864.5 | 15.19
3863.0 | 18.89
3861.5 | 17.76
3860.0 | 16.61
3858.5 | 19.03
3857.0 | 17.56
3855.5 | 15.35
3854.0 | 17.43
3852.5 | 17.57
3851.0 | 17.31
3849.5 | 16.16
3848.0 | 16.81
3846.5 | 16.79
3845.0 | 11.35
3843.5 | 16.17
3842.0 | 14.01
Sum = 27.7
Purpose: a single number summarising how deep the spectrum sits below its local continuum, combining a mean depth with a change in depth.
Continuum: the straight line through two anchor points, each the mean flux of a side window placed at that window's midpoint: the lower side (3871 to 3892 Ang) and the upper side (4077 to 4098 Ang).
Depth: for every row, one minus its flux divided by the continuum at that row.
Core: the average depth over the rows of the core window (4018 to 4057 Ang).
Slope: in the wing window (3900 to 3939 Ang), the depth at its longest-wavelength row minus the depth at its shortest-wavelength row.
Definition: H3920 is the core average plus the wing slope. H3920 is 0.27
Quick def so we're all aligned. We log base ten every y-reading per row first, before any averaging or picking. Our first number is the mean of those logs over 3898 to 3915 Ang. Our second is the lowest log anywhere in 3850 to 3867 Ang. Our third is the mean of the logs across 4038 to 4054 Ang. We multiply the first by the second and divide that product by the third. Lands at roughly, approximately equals 1.31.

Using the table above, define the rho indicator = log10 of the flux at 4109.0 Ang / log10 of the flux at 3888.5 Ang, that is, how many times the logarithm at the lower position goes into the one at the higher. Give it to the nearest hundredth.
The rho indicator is 1.00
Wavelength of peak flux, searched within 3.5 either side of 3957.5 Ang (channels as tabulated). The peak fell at 3959.0 Ang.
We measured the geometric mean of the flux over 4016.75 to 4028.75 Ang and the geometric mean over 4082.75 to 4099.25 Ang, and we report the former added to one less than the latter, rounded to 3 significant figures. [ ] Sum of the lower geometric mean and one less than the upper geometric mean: 29.6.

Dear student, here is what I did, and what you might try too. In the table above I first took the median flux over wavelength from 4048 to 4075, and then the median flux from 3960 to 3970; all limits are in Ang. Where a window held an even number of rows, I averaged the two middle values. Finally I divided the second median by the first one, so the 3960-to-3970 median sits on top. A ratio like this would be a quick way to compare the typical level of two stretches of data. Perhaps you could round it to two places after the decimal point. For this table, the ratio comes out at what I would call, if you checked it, 1.20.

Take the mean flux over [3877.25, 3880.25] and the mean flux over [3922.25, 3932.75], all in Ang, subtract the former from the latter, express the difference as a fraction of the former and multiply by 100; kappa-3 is -17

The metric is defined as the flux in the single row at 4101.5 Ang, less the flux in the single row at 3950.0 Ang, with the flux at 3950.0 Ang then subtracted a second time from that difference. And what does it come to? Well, -17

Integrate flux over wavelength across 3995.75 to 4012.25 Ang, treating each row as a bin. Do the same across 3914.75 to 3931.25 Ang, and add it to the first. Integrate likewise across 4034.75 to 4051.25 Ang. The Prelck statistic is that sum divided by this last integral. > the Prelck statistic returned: 2.15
